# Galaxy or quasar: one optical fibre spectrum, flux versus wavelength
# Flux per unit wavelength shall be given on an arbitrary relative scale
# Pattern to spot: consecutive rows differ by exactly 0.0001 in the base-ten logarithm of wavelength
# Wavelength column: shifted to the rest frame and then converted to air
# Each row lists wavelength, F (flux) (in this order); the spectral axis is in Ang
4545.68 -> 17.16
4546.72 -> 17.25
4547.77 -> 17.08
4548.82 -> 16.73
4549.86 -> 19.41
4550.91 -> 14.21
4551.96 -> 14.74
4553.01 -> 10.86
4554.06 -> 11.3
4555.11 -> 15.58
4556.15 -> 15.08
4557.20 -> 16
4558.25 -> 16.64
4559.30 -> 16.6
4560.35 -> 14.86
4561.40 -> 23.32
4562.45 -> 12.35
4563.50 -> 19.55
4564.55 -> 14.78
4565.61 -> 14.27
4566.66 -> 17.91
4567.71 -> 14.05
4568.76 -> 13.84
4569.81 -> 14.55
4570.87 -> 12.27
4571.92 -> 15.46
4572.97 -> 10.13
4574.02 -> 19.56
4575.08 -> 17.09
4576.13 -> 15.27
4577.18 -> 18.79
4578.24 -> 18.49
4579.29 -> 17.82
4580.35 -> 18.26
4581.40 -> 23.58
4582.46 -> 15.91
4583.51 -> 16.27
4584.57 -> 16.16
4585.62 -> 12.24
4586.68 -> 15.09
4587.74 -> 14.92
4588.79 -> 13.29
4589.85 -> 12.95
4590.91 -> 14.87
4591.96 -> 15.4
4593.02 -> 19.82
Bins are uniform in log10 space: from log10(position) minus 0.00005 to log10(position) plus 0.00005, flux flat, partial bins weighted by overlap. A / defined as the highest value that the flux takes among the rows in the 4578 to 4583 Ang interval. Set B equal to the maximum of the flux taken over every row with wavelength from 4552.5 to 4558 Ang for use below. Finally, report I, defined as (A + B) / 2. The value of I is 19.8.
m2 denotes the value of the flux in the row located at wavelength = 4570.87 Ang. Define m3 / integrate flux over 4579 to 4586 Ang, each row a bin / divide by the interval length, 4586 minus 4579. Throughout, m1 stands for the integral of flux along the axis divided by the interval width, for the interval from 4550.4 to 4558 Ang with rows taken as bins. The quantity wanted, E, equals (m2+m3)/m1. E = 2.1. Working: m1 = 14.1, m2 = 12.27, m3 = 17.3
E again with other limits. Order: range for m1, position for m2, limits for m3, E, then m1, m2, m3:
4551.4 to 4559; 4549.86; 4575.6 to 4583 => 2.6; 14.4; 19.41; 18.3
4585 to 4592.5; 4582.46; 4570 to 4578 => 2.2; 14.1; 15.91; 15.6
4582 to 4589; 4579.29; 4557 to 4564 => 2.3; 14.9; 17.82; 17.1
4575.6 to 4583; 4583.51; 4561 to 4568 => 1.8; 18.3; 16.27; 16.6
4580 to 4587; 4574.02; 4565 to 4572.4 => 2.0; 16.8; 19.56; 14.6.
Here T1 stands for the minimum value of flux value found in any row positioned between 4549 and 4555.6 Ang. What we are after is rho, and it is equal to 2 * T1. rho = 21.7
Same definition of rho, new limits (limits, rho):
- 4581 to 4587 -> 24.5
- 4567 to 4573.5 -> 20.3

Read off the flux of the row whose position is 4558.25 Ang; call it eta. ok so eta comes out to 16.64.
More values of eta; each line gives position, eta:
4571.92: 15.46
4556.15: 15.08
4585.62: 12.24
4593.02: 19.82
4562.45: 12.35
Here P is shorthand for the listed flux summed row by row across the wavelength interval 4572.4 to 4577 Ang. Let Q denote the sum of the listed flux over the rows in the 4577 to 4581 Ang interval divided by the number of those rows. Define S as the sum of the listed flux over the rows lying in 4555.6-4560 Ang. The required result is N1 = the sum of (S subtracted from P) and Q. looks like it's 16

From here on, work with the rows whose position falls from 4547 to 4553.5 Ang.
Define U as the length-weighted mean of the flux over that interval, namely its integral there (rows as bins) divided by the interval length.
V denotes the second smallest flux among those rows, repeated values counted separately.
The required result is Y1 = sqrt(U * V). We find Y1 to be 14.9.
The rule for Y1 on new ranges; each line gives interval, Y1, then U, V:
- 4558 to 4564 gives 16.0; 17.2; 14.86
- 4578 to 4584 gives 17.3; 18.4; 16.27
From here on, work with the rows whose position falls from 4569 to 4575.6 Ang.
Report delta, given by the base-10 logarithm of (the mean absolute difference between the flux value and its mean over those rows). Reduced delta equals 0.40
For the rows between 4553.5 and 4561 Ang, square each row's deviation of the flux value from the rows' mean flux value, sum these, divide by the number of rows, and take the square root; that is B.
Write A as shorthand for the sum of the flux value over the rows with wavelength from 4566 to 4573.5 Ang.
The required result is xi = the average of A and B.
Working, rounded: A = 98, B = 1.70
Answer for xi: 50.0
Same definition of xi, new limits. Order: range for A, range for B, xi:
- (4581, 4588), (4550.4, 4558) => 58.0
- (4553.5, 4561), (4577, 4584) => 54.2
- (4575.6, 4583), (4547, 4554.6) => 65.5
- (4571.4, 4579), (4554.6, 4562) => 58.7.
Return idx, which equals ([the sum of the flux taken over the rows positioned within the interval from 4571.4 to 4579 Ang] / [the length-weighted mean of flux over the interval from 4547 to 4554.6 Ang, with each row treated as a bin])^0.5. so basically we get 2.77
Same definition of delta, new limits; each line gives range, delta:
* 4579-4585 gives 0.29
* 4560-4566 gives 0.52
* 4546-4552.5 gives 0.15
